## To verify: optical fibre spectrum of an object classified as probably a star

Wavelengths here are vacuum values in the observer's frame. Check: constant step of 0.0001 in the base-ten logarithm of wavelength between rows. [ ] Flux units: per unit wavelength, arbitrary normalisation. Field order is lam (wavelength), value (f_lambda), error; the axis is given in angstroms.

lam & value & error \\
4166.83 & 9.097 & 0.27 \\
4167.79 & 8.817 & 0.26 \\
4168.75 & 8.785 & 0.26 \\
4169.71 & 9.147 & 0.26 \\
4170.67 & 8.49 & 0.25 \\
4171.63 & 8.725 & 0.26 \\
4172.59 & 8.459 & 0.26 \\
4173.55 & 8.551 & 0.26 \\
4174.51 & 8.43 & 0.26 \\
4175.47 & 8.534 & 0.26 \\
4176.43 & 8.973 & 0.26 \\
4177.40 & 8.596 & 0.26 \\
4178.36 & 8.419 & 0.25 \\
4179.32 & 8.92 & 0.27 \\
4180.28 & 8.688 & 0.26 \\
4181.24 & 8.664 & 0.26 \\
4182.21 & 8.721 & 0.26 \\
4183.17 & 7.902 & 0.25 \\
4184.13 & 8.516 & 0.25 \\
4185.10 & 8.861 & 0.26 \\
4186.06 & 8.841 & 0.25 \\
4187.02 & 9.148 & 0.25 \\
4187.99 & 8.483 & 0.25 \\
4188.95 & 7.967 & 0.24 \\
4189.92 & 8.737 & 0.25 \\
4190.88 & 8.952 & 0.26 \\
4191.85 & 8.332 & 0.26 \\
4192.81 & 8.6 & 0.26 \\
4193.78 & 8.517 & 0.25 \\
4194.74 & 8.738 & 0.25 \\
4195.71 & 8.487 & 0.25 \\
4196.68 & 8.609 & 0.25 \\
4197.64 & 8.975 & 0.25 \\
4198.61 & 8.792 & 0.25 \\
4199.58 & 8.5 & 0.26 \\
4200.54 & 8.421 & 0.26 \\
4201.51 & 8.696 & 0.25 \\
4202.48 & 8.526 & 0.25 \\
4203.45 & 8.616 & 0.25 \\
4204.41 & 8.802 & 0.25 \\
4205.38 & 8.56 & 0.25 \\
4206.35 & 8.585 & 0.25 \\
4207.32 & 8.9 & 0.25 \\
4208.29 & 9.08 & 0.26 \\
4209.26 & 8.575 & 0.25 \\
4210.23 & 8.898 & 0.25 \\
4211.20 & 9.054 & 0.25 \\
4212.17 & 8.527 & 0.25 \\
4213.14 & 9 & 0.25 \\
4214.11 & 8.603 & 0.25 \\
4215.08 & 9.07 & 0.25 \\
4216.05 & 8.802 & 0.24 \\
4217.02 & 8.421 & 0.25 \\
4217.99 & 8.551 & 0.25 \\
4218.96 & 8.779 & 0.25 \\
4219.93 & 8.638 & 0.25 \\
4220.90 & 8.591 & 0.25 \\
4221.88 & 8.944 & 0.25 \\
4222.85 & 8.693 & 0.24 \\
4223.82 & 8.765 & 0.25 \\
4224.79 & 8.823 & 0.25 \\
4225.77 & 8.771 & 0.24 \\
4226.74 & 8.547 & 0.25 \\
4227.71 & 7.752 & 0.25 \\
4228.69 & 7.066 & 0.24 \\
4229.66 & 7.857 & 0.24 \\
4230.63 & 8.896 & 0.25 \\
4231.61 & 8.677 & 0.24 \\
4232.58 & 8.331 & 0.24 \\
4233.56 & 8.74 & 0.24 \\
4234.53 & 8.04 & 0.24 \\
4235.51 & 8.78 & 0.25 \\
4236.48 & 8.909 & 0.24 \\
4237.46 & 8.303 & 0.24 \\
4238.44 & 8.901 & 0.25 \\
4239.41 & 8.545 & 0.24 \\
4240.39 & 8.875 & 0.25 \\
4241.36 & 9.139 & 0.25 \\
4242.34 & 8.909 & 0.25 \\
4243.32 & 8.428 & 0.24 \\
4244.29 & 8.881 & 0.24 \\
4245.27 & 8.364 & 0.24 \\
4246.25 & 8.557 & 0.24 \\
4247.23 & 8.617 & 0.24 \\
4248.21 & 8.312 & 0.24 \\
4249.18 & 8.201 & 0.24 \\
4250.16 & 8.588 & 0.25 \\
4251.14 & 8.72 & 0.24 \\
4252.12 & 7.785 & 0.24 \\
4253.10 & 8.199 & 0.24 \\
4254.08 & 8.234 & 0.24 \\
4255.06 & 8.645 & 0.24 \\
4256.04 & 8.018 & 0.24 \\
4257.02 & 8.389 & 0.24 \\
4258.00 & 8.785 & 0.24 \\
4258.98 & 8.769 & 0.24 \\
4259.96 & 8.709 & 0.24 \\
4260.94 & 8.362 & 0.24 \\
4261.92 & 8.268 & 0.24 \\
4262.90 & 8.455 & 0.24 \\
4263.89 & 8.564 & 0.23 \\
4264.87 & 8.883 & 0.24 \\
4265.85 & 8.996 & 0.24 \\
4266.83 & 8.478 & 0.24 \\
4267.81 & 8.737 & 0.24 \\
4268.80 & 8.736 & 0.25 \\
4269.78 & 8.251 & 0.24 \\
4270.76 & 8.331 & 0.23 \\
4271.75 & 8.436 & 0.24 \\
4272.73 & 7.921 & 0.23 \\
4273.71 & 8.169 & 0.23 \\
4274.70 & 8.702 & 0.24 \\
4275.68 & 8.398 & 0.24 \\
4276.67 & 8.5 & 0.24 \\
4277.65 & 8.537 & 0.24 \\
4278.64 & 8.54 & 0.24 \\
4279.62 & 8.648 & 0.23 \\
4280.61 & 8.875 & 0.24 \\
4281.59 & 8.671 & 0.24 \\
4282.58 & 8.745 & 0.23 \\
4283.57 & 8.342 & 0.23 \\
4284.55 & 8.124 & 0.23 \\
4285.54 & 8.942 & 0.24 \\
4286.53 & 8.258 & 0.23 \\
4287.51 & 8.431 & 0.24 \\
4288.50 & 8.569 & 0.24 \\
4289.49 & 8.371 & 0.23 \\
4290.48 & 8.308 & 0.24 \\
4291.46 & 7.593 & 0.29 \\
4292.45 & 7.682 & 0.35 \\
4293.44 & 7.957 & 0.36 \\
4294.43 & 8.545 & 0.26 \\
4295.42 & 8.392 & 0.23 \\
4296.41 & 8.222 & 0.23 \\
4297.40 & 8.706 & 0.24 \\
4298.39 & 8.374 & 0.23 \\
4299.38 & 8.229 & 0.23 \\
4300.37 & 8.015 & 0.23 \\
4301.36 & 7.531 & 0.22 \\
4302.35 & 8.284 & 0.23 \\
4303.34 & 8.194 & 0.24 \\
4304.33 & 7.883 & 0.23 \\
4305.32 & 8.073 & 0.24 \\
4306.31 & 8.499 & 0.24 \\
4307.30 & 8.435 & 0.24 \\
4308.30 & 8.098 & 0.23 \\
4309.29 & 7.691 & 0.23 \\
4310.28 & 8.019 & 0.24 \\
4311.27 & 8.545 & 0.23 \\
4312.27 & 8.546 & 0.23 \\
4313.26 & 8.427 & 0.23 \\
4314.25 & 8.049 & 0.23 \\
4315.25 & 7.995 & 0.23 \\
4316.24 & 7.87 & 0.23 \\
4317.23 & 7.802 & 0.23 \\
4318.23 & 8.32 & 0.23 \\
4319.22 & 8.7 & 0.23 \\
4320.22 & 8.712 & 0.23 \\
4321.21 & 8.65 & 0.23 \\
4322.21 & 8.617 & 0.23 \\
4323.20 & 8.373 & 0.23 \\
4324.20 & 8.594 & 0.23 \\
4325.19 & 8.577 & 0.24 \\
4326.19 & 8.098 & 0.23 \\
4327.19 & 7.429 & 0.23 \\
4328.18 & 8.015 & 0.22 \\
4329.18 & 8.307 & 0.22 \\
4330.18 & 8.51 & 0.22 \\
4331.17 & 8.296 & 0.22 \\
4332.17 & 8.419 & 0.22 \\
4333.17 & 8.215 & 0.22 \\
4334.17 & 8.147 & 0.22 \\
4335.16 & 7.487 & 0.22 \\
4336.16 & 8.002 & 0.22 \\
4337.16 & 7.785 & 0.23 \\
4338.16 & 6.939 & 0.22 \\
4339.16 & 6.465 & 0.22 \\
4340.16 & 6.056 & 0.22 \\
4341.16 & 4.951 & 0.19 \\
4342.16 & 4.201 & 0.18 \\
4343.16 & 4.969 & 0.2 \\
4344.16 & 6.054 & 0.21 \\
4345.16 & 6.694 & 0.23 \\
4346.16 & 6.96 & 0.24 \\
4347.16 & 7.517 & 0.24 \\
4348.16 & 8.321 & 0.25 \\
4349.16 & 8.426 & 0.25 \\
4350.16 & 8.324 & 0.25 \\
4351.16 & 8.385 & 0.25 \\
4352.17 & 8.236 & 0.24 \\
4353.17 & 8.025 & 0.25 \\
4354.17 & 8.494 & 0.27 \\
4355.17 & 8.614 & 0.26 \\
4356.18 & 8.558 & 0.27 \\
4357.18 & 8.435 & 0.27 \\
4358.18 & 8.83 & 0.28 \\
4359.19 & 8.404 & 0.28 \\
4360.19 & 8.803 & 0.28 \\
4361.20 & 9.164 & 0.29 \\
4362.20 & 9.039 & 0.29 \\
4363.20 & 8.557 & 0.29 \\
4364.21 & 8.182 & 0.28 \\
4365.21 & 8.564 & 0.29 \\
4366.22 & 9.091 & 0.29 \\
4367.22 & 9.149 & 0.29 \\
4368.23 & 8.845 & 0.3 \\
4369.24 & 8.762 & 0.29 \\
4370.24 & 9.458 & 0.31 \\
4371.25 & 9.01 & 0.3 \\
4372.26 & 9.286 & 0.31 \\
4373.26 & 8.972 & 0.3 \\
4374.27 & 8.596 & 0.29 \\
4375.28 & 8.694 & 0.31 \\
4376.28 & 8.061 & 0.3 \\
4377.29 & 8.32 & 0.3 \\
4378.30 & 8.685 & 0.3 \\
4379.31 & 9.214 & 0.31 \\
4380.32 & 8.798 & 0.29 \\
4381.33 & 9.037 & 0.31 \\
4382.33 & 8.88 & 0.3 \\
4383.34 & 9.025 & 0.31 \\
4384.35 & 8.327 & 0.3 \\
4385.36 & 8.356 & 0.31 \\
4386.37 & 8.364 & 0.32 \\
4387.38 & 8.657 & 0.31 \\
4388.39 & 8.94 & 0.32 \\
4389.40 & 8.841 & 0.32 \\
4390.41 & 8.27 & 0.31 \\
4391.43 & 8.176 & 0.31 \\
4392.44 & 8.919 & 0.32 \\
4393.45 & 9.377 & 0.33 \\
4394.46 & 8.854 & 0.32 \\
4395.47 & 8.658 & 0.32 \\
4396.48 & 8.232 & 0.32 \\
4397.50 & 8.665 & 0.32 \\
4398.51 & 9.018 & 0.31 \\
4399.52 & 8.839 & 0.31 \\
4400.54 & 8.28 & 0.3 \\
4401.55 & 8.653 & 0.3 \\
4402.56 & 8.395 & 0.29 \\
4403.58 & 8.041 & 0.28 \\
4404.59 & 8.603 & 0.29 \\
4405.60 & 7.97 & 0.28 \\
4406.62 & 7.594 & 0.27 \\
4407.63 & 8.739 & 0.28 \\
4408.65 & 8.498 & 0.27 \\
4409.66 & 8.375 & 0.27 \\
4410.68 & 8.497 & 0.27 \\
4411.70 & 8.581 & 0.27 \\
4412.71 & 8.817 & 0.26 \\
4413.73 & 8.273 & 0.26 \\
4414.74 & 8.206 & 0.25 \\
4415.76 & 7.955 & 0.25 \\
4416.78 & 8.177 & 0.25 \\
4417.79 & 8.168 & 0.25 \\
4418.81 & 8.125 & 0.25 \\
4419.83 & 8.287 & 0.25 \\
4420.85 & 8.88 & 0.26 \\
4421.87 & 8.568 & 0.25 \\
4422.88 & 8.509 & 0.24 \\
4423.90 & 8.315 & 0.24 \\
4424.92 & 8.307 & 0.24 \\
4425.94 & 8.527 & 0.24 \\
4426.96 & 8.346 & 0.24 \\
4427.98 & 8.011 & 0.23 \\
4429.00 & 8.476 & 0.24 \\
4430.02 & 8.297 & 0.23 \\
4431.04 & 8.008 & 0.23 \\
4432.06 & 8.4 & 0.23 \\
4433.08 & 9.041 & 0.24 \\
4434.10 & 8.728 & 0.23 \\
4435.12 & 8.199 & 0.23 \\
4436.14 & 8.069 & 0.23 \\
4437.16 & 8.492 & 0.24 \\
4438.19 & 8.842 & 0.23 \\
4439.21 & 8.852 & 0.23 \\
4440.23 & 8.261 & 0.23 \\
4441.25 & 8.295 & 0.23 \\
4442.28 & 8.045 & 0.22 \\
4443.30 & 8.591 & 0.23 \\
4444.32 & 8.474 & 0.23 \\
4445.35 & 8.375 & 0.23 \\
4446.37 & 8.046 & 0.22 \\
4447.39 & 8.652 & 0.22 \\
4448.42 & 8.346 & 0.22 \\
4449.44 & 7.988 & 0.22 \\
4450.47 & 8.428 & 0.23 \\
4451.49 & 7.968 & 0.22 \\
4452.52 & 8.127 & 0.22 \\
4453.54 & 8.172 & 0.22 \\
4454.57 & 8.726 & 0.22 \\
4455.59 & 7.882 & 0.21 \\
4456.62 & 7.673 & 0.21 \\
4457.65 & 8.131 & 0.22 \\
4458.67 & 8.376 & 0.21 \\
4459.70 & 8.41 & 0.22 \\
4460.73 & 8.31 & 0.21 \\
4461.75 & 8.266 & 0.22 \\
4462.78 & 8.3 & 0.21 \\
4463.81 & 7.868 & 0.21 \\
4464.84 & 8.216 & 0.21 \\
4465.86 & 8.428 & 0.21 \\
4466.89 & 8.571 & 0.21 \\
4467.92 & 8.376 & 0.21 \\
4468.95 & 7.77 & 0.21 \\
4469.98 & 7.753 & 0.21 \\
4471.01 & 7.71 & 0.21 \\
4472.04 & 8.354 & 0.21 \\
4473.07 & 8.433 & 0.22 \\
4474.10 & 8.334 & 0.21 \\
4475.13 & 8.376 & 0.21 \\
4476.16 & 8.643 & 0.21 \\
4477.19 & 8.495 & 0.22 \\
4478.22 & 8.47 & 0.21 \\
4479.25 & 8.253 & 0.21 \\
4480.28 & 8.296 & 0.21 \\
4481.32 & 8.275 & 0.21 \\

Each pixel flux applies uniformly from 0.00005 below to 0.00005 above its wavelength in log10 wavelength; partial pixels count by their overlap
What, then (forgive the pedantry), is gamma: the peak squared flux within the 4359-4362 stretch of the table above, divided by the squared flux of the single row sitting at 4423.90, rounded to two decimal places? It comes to 1.21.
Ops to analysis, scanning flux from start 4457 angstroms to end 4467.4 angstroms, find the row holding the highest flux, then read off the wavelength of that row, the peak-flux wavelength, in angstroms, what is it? 4466.89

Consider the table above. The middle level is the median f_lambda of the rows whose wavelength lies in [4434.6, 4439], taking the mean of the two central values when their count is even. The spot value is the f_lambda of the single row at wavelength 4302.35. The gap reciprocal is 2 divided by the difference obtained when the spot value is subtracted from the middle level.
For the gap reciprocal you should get 33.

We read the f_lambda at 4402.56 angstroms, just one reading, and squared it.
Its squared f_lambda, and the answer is 70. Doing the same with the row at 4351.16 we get 70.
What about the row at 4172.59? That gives 72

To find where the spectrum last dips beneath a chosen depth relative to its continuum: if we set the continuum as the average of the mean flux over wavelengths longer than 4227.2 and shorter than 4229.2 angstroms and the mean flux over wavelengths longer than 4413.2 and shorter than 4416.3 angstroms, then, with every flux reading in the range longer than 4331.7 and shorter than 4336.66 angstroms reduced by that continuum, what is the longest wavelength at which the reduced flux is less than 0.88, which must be 4336.16 angstroms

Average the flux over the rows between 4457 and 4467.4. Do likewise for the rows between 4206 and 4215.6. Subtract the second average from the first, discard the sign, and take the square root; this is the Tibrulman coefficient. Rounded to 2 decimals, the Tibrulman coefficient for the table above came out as 0.74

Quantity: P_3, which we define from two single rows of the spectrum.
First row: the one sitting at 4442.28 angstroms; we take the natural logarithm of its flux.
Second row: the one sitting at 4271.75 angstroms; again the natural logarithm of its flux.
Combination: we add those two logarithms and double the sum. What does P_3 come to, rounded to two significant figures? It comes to 8.4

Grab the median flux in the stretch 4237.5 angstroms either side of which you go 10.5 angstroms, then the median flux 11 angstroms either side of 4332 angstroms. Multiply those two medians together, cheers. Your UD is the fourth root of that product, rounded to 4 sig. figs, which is 2.892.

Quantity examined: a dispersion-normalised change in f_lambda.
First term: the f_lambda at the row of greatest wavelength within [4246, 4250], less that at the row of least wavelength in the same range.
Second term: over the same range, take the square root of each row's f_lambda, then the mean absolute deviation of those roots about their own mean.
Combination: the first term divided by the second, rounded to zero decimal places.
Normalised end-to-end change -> -13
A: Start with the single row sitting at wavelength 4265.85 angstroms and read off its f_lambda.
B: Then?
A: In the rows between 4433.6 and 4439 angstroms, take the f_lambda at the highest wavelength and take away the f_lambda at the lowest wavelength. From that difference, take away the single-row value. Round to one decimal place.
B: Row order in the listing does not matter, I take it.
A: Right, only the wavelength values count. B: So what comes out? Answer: -8.9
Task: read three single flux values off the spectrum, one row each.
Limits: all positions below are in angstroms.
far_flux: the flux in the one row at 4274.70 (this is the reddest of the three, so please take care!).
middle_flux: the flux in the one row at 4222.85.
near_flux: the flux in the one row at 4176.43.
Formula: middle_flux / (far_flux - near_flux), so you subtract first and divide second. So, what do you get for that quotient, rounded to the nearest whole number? -32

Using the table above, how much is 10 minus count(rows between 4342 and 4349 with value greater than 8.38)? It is 10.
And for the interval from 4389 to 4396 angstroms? 5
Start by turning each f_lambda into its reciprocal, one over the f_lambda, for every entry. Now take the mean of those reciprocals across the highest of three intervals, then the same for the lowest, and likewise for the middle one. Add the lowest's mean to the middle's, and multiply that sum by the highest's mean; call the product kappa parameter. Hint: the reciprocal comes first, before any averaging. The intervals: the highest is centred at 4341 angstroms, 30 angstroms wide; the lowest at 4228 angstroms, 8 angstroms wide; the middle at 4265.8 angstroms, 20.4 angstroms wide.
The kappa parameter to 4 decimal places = 0.0330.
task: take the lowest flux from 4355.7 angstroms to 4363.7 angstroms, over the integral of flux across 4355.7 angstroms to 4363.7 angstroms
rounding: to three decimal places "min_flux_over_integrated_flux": 0.120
